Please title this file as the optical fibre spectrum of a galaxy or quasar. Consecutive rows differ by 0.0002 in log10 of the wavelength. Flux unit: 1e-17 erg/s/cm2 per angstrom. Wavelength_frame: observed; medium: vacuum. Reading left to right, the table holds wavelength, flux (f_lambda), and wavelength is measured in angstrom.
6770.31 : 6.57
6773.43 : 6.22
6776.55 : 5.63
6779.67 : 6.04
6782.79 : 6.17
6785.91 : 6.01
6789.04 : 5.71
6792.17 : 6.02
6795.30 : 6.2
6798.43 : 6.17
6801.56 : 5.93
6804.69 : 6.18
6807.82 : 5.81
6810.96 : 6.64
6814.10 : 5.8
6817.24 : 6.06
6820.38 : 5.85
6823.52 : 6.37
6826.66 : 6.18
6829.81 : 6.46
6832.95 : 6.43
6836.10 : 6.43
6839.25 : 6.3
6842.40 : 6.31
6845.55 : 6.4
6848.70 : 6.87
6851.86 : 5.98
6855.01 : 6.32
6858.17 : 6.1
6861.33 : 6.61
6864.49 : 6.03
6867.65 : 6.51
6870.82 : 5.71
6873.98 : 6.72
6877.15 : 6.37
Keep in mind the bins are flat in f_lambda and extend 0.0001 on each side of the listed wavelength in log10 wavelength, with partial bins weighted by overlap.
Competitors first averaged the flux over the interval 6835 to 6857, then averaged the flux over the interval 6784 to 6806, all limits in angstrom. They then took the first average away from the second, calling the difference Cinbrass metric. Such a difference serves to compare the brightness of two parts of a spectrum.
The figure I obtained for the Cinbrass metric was -0.34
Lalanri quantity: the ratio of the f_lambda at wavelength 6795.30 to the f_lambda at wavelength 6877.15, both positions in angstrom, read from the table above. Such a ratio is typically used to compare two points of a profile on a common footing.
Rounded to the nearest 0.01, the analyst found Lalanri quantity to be 0.97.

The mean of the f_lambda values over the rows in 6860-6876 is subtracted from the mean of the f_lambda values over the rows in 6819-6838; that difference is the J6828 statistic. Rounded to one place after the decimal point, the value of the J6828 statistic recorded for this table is 0.0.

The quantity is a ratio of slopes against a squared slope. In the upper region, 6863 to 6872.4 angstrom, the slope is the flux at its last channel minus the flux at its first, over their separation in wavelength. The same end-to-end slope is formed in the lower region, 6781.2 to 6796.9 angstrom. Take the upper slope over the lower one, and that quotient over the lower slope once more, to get -8791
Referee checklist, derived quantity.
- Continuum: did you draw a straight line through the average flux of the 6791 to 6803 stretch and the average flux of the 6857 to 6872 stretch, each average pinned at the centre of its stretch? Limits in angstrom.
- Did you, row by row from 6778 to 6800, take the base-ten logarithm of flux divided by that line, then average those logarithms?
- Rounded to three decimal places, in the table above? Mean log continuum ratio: -0.002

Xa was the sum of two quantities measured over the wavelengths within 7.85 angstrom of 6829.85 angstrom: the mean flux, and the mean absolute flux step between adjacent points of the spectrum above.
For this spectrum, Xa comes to 6.50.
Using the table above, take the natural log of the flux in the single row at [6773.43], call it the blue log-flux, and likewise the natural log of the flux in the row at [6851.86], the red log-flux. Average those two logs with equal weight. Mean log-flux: 1.81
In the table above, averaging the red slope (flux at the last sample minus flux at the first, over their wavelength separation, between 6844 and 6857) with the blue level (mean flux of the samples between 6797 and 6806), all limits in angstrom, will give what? 3.042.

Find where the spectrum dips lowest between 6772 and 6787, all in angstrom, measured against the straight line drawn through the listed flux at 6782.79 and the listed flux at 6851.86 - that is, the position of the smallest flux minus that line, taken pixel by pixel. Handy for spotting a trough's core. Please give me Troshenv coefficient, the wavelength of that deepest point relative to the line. 6776.55 angstrom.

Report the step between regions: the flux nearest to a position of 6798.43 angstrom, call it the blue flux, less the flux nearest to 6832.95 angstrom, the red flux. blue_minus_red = -0.26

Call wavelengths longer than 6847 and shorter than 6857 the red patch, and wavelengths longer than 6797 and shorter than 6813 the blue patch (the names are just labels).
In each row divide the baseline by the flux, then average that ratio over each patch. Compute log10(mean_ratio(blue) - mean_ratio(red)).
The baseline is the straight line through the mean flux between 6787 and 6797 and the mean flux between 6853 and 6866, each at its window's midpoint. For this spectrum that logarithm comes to -2.3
